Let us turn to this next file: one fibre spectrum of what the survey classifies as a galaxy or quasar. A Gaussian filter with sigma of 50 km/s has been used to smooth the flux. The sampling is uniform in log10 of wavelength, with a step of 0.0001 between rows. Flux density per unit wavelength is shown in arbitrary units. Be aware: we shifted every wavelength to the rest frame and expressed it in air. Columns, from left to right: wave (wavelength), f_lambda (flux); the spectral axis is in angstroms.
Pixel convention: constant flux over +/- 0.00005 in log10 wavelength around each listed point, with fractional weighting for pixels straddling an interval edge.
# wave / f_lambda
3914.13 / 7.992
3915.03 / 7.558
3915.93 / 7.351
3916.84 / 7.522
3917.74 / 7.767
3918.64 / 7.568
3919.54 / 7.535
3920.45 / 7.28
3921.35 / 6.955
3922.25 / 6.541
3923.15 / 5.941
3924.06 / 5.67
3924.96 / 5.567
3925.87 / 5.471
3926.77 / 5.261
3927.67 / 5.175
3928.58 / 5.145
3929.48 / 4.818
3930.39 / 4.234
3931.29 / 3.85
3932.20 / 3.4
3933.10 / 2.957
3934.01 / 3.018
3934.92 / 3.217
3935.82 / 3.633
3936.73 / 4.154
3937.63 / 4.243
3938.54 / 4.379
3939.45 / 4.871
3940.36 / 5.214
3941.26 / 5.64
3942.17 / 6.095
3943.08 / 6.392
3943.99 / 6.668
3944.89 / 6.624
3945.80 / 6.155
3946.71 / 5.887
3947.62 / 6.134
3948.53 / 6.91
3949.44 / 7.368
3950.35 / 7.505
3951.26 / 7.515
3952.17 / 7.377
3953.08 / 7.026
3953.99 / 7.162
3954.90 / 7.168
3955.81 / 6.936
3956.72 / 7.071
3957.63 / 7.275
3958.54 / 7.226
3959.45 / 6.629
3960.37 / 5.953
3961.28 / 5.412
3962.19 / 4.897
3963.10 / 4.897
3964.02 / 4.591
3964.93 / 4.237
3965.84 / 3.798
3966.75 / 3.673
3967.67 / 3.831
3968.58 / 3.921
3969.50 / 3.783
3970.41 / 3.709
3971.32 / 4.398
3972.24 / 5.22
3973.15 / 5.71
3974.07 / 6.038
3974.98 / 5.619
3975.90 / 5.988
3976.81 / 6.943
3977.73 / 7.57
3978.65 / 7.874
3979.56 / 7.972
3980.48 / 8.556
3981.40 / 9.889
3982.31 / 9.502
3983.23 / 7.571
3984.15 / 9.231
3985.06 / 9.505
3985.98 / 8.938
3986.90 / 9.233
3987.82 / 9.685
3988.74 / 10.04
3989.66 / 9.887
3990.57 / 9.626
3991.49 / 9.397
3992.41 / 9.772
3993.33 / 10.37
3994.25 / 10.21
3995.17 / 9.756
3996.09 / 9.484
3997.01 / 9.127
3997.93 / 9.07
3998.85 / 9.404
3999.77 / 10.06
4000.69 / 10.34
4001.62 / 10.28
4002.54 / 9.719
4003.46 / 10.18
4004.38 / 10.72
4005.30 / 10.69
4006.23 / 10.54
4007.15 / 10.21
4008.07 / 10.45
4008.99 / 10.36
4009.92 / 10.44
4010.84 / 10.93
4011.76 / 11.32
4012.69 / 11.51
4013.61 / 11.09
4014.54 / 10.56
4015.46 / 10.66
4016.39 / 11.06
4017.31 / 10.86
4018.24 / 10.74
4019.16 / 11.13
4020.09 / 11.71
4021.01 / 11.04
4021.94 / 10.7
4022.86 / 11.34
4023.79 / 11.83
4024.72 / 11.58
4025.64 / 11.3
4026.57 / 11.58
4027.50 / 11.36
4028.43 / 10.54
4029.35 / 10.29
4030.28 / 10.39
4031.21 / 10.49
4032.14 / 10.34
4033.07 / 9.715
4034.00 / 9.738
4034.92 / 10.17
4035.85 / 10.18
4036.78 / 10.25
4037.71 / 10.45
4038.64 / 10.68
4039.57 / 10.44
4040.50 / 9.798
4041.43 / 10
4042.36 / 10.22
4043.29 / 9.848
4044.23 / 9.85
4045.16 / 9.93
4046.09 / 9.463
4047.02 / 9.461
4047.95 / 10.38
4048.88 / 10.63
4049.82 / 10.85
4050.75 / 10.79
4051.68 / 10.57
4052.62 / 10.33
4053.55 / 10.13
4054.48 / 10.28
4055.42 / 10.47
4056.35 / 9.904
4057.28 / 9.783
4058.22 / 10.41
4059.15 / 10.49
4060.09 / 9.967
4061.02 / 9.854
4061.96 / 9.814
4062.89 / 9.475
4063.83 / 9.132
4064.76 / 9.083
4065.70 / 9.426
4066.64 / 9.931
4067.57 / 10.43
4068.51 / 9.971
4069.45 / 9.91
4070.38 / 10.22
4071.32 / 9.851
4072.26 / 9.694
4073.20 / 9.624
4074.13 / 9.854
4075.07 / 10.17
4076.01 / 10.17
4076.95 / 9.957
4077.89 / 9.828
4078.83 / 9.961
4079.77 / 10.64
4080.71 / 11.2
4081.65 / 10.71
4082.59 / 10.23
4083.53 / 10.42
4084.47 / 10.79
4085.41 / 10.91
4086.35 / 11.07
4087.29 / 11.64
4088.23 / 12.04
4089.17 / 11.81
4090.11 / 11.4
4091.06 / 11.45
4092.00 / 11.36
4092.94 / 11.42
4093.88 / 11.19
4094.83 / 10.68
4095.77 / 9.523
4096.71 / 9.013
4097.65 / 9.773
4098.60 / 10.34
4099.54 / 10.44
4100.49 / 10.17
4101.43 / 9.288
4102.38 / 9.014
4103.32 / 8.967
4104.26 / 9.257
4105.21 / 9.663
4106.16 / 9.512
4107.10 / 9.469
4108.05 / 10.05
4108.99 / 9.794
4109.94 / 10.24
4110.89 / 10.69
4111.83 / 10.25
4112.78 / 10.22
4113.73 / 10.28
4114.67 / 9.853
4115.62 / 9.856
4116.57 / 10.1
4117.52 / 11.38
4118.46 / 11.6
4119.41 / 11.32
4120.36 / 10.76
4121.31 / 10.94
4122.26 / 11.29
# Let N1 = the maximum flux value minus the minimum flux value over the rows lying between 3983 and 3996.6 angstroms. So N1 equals 2.8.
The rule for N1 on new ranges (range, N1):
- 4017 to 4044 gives 2.1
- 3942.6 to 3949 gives 1.0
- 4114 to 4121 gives 1.7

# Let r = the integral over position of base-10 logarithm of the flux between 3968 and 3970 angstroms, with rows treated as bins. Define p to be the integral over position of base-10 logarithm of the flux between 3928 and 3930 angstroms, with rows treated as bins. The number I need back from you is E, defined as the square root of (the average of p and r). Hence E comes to 1.13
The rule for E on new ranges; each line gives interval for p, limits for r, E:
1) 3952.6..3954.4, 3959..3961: 1.25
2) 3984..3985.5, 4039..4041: 1.32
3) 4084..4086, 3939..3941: 1.32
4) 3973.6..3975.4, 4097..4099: 1.30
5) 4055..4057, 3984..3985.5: 1.32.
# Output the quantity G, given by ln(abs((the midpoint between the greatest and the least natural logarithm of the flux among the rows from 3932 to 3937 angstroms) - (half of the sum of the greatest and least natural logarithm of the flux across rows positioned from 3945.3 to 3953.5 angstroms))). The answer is -0.4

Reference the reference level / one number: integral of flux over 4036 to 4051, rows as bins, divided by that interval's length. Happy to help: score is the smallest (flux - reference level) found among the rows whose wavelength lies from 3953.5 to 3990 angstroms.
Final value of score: -7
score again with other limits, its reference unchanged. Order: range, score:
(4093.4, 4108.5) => -1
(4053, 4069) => -1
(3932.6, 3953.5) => -7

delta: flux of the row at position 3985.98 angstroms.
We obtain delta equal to 8.938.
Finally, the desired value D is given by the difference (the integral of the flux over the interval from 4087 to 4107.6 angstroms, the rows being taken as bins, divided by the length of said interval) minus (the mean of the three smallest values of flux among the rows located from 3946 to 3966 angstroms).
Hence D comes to 6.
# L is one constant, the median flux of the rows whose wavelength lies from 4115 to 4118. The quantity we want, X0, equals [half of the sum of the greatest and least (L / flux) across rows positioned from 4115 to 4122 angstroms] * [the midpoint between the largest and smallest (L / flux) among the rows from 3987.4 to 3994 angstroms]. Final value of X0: 1.0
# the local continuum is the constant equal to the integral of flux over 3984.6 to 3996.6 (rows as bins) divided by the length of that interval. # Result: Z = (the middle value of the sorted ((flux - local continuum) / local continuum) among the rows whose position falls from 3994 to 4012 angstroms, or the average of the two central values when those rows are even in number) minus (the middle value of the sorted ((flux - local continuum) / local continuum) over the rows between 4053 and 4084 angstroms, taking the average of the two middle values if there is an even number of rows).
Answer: 0.03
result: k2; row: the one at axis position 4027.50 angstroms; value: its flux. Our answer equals 11.36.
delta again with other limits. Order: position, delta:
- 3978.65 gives 7.874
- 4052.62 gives 10.33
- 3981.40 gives 9.889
